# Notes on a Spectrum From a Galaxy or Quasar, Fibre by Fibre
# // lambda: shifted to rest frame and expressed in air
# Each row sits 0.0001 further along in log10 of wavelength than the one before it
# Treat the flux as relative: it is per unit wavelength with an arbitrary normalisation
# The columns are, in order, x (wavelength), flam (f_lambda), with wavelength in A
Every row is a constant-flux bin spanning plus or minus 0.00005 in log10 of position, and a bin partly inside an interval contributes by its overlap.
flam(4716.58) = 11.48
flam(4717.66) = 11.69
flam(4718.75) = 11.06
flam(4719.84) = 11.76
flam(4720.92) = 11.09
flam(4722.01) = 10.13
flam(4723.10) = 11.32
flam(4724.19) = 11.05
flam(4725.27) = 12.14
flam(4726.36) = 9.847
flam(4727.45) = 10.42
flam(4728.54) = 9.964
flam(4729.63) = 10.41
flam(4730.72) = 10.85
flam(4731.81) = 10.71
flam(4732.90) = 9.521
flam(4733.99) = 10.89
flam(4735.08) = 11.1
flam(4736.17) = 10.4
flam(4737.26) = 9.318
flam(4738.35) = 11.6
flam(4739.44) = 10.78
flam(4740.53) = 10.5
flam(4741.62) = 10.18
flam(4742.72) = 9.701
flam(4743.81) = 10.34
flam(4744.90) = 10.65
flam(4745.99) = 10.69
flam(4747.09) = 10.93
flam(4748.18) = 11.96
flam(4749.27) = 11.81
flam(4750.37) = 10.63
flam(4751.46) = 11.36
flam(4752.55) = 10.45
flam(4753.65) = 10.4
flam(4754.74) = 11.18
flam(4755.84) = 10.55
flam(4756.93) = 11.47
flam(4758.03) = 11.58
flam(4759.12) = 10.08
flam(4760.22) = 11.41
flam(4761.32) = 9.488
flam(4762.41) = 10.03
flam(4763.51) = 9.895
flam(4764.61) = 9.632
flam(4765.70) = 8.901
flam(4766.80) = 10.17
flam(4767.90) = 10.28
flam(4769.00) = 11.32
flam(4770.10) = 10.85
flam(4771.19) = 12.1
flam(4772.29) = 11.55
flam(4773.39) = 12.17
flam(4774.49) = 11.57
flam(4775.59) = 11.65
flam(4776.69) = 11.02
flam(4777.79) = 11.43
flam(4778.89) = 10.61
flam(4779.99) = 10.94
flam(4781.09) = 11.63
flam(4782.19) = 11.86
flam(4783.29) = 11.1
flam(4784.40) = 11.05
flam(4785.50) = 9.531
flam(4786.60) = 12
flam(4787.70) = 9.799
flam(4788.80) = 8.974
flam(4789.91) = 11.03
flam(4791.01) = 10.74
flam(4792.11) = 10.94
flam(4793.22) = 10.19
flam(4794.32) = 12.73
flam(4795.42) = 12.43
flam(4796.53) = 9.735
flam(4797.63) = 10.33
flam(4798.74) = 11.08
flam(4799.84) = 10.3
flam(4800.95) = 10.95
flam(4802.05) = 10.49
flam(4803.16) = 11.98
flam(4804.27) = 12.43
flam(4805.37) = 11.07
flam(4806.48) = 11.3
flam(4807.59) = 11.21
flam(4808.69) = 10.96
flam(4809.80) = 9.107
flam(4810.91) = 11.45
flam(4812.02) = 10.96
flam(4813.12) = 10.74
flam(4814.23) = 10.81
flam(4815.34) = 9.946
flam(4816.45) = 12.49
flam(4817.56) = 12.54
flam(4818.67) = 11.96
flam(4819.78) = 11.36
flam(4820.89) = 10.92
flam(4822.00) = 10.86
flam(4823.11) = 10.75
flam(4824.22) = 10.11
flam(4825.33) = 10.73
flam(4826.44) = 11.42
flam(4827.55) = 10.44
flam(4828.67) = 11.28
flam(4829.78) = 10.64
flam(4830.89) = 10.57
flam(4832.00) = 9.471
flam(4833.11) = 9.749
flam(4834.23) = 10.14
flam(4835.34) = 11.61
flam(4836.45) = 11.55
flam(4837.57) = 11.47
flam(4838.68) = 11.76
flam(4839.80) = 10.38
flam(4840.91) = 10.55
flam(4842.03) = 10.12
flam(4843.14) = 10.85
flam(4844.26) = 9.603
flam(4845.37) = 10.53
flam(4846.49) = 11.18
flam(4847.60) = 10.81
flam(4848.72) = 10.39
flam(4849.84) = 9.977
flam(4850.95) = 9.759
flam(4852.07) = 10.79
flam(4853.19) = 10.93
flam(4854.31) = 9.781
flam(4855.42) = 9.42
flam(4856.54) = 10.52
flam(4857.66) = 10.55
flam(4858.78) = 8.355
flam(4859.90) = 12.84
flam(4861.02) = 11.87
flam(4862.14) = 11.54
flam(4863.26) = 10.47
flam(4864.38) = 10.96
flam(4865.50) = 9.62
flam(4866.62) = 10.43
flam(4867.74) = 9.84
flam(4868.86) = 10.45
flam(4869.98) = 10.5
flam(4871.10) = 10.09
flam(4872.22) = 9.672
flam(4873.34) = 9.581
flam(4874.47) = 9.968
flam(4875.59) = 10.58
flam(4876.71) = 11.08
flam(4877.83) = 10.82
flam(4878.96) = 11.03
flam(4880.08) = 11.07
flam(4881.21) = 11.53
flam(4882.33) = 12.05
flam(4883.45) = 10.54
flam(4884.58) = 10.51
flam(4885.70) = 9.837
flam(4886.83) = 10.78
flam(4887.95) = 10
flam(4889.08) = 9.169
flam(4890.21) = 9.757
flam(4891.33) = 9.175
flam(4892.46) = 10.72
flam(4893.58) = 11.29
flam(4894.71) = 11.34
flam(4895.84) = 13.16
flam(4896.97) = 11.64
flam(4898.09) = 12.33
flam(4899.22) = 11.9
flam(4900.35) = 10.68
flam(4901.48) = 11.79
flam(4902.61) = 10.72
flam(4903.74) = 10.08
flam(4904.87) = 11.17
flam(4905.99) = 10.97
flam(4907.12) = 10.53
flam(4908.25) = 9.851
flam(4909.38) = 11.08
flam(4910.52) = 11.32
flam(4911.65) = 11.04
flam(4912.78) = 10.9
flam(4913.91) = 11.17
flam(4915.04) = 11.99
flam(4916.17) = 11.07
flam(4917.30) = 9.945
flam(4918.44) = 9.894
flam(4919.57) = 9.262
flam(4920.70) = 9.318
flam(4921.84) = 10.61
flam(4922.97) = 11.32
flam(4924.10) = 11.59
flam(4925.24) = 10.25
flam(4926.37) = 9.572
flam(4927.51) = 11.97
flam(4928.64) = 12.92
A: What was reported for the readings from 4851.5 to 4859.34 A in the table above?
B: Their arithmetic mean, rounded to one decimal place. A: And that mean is 10.0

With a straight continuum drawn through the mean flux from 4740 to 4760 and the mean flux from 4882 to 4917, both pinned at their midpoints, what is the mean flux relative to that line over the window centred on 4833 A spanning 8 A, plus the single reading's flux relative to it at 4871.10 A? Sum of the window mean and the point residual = -1.1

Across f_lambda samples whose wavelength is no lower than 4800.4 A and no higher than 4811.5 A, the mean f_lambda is 11.09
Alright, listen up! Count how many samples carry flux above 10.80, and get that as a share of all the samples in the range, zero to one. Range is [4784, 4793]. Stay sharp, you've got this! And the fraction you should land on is 0.50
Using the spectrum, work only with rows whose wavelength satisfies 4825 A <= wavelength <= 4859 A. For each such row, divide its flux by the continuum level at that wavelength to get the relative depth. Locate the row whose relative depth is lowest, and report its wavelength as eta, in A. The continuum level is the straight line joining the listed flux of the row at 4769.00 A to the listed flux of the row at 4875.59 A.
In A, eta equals 4858.78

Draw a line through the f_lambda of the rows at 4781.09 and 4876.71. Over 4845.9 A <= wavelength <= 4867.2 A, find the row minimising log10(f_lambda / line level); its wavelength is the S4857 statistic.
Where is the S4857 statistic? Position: 4858.78 A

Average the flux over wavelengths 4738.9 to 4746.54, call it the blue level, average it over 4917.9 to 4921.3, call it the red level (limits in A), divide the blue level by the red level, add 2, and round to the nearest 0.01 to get 3.10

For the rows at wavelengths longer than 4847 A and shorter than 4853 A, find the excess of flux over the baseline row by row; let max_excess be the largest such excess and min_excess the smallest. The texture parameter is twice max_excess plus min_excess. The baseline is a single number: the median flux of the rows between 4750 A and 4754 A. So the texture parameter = 0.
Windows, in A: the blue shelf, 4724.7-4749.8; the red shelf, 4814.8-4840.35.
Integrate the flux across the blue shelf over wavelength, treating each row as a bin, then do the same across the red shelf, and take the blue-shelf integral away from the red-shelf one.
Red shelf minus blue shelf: 13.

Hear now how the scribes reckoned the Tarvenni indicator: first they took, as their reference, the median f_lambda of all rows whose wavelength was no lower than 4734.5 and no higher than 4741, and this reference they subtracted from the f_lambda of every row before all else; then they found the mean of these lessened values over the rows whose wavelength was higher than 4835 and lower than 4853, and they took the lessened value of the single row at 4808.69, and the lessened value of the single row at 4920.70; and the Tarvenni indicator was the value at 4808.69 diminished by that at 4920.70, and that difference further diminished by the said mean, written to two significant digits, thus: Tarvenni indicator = 1.6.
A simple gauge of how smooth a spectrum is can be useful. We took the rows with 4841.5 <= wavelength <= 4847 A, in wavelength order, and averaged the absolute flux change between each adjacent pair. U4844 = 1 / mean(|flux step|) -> 1.1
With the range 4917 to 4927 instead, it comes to 1.6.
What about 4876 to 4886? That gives 2.2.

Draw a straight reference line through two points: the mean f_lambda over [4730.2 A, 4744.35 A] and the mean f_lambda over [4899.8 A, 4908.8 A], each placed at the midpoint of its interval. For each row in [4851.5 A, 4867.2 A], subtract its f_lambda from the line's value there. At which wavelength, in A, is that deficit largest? 4858.78 A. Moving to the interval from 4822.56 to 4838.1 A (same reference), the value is 4832.00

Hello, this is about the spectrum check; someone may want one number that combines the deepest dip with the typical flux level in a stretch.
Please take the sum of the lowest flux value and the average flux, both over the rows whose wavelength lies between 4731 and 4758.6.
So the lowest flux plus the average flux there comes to 20.1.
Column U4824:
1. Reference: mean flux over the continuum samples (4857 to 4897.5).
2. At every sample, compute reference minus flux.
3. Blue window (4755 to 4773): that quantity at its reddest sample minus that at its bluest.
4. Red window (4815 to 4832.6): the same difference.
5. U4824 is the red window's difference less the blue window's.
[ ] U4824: 1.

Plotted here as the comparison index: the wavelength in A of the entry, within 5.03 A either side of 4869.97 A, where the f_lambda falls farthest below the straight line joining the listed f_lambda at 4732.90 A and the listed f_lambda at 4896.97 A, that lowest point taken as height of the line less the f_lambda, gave 4873.34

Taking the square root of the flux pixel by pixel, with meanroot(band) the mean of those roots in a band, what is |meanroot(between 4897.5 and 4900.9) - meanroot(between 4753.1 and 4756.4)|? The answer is 0.14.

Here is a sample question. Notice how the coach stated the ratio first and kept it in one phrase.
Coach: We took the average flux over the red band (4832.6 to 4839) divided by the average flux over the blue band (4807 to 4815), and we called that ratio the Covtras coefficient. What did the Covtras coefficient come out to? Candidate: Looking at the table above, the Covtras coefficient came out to 1.03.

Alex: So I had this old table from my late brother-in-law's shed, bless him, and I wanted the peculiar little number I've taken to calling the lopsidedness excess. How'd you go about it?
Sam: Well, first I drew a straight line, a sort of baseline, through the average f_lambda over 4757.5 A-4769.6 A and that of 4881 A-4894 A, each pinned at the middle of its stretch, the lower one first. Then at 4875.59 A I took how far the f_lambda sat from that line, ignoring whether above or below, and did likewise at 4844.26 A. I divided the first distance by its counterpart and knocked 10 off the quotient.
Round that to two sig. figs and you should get -9.8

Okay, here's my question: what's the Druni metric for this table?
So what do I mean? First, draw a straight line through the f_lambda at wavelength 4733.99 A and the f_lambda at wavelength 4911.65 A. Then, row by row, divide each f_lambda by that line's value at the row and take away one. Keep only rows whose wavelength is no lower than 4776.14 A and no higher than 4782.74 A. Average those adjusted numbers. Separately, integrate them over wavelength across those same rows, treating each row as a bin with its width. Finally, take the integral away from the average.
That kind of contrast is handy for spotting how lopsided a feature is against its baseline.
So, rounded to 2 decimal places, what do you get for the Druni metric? -0.16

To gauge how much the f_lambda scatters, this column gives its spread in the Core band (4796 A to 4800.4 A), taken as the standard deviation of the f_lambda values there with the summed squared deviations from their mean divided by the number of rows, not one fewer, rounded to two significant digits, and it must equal 0.48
